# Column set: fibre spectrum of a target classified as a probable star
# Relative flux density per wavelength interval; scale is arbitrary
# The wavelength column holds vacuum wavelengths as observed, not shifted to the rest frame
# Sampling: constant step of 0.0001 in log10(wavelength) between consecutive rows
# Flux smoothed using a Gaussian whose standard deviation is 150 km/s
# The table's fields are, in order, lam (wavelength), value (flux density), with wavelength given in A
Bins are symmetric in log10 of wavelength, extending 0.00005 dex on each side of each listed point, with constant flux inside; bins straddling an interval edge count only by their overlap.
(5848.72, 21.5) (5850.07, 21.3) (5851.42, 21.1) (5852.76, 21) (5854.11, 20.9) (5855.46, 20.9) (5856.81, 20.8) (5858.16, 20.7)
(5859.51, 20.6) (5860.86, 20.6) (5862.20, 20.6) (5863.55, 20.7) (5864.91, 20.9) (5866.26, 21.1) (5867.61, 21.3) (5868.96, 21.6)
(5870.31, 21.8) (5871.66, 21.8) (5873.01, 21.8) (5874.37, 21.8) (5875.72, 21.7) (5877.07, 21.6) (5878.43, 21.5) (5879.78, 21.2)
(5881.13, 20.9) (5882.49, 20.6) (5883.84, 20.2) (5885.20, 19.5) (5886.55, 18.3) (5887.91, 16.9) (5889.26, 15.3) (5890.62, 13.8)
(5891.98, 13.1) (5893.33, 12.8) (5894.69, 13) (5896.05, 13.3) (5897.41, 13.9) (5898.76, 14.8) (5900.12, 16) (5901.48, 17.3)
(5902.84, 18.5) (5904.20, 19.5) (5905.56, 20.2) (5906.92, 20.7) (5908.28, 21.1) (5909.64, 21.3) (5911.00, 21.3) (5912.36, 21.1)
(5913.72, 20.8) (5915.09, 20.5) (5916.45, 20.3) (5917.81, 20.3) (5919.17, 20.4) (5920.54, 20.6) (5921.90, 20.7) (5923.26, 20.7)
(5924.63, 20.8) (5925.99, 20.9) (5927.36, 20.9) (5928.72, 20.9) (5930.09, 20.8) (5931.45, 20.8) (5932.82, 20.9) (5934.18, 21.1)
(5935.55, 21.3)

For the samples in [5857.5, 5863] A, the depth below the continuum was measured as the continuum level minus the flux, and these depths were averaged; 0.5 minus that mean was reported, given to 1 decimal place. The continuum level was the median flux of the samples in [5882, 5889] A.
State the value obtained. 1.6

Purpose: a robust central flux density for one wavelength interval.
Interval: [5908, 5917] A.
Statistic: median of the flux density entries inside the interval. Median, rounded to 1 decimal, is 21.1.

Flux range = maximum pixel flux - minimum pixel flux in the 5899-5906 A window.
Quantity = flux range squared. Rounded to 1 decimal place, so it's 17.6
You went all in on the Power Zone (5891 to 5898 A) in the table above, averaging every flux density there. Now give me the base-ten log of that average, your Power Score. 1.12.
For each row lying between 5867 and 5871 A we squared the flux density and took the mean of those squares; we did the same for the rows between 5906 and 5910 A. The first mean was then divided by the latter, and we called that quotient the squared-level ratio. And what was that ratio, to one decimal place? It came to 1.1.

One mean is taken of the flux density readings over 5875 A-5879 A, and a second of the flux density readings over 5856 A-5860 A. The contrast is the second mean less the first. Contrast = -0.9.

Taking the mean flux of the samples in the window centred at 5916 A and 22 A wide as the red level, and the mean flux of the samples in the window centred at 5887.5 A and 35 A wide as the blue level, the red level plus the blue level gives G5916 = 38.8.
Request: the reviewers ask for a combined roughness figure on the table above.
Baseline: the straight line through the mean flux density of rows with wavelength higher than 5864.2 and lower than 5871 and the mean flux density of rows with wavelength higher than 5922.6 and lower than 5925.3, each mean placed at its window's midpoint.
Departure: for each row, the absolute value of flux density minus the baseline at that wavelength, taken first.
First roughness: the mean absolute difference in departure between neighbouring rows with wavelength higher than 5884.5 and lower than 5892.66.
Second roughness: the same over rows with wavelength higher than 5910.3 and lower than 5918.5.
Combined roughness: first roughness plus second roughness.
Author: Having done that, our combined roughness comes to 1.4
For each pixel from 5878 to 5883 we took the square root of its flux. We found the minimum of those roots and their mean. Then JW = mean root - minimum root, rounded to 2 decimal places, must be 0.05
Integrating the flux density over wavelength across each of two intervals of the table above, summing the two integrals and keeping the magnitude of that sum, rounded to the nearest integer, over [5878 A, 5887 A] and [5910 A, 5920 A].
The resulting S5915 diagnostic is 390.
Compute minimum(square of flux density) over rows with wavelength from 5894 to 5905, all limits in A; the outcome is 169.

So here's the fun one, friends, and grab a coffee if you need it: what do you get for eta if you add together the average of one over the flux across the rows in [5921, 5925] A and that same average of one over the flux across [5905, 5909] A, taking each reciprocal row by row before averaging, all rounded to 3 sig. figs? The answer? 0.0966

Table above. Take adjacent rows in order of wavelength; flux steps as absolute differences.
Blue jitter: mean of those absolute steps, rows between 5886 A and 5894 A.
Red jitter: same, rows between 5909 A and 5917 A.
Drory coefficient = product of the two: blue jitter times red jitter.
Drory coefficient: 0.22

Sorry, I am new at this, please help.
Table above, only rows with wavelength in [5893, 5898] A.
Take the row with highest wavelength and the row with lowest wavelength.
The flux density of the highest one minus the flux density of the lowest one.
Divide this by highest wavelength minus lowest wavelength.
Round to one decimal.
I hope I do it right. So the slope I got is 0.3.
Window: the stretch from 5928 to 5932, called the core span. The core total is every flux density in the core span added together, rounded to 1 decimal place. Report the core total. 62.5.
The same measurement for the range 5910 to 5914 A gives 63.2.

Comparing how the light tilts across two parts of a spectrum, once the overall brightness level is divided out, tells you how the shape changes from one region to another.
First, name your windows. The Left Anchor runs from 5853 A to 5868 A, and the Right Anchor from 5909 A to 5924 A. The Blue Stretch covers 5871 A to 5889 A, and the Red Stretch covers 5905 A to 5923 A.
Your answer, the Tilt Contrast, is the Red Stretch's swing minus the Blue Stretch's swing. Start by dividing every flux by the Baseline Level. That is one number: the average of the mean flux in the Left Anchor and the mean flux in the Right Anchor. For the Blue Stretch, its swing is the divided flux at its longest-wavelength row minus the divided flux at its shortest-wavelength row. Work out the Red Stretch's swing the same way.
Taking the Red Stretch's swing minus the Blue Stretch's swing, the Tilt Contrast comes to 0.3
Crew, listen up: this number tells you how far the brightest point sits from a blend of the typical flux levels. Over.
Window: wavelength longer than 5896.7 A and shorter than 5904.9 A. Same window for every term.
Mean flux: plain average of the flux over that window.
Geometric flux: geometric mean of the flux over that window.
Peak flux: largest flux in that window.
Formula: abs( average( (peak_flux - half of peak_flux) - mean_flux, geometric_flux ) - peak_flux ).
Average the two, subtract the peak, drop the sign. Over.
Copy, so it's 14.68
